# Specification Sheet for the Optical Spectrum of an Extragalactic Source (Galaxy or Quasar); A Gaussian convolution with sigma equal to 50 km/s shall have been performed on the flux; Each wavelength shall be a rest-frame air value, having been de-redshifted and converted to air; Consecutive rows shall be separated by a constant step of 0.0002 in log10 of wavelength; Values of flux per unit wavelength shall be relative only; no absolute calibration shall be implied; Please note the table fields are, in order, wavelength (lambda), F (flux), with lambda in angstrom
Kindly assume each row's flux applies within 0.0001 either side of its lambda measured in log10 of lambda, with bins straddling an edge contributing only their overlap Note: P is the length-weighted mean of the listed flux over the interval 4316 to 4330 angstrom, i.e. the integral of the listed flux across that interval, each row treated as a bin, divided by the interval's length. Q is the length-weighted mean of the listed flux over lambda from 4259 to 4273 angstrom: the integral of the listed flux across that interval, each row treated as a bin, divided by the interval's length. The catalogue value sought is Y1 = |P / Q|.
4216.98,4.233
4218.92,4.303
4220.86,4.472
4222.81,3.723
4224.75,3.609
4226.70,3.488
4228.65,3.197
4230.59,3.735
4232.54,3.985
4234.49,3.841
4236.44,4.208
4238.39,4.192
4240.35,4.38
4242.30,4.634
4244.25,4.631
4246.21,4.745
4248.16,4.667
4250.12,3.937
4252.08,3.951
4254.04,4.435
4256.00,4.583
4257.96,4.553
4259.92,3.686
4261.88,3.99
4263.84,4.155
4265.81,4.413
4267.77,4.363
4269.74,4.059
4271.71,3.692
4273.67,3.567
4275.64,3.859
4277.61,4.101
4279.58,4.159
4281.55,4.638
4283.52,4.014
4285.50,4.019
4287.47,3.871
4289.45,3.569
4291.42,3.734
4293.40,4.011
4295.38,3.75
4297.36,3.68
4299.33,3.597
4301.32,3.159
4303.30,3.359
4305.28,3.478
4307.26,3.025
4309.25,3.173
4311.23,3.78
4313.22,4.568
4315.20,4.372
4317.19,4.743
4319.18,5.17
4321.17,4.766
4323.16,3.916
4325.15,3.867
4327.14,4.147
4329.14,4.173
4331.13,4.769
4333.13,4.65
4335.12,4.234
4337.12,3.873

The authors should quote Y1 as 1.09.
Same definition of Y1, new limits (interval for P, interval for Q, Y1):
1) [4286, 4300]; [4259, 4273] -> 0.93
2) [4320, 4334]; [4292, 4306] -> 1.21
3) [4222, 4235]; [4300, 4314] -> 1.05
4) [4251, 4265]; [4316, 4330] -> 0.95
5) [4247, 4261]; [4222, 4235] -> 1.17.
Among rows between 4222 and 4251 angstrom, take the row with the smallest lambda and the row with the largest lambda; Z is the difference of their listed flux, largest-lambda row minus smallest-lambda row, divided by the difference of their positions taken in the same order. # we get 0.01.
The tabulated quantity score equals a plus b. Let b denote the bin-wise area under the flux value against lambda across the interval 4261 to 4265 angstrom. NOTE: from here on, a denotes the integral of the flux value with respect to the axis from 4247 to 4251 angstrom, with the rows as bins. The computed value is 33.7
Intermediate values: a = 17.3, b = 16.3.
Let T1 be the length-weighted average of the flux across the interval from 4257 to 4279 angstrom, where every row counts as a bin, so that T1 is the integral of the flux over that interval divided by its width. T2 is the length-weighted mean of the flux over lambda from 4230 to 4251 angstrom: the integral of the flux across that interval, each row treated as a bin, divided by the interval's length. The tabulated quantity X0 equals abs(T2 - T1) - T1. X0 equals -3.80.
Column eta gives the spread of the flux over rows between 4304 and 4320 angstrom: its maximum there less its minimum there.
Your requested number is 2.1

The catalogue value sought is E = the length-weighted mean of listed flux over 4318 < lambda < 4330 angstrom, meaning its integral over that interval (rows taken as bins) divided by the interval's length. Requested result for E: 4.35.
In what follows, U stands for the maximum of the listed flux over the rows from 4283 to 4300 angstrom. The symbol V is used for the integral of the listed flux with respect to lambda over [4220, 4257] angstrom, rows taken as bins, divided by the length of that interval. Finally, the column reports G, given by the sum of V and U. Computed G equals 8.15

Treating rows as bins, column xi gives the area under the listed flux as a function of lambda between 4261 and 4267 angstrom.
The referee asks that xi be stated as 25.2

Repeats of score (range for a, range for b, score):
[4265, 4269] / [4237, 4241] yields 34.5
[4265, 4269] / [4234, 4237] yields 29.6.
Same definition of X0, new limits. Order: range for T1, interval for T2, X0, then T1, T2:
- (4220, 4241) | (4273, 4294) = -3.80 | 3.88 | 3.96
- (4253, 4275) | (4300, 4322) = -3.95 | 4.13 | 3.95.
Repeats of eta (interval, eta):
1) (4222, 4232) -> 0.5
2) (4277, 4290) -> 1.1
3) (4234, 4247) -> 0.9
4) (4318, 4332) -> 1.3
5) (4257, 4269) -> 0.9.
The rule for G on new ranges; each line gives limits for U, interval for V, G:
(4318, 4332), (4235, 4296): 9.32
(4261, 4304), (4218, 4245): 8.66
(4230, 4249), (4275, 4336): 8.76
